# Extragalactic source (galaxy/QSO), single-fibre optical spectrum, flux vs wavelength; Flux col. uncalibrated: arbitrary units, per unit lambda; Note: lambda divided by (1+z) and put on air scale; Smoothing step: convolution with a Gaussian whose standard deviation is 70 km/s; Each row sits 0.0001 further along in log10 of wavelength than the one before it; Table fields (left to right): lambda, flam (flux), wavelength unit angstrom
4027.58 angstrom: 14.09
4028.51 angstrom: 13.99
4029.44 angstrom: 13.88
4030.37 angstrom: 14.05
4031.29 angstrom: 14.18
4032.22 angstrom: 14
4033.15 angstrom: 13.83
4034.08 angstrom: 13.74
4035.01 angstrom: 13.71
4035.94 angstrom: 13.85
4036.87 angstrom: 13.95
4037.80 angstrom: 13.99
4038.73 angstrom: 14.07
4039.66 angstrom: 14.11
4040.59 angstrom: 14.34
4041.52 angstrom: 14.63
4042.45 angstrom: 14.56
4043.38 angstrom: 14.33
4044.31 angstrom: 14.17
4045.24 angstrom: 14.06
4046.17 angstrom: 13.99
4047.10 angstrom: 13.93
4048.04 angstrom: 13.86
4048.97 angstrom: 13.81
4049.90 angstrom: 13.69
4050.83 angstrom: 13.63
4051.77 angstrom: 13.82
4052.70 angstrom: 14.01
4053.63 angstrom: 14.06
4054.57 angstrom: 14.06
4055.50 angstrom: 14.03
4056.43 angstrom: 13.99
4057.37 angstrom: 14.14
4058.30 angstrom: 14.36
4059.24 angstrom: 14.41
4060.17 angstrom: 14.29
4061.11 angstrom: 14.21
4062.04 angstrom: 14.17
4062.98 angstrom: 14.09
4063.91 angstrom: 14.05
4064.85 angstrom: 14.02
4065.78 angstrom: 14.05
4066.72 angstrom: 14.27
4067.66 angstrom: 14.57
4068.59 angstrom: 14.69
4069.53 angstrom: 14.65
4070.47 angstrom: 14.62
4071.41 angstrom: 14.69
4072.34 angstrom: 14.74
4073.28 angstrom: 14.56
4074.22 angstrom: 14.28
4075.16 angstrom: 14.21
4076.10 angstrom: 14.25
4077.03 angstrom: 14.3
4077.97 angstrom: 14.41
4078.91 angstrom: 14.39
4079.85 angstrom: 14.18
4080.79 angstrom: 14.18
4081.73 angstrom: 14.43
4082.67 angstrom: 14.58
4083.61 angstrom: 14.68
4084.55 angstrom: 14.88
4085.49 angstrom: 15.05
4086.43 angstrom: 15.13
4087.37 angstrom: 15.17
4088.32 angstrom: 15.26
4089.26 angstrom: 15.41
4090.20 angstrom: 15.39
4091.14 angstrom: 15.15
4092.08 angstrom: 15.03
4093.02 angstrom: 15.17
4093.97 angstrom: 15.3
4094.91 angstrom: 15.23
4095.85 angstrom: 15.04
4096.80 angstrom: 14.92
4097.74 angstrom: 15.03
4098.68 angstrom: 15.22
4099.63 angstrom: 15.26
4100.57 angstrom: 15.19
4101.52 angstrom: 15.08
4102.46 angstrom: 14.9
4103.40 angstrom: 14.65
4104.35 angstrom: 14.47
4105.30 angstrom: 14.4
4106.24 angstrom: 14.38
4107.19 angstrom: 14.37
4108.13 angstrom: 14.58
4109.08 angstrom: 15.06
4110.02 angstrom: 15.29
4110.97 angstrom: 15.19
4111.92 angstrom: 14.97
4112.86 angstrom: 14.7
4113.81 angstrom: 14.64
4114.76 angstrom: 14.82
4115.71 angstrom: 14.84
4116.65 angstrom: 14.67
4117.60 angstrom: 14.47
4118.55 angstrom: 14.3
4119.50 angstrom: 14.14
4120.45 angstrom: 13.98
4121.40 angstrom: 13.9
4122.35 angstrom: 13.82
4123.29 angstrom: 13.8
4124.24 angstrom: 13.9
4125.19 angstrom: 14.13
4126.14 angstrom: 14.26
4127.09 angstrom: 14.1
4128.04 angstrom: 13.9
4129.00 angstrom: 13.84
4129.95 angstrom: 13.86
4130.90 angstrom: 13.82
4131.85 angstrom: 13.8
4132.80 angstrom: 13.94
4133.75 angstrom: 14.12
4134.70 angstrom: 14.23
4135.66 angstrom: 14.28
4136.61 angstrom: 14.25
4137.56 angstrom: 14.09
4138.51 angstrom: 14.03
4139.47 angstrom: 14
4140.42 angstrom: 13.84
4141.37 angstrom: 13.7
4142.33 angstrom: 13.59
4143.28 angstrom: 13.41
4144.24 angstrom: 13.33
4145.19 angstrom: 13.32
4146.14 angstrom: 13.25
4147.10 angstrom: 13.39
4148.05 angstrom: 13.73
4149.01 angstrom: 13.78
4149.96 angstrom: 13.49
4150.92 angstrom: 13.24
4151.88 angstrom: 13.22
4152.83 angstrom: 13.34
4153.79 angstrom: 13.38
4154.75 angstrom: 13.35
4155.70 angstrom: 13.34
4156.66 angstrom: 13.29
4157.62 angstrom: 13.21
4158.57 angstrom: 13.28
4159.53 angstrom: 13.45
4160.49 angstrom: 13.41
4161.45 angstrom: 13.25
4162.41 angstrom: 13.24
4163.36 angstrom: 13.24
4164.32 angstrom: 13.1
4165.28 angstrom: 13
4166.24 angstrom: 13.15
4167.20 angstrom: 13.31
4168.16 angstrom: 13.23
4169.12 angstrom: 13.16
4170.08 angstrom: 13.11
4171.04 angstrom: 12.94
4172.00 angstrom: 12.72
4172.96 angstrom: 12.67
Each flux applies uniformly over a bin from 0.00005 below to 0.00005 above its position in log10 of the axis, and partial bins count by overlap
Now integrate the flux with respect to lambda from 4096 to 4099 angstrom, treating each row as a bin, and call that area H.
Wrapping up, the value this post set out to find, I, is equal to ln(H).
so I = 3.8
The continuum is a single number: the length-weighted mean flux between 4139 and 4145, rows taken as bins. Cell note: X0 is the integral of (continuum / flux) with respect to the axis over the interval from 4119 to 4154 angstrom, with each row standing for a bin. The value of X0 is 34.6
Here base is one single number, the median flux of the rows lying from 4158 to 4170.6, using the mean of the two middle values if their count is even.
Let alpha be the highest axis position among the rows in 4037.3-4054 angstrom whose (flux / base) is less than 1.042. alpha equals 4050.83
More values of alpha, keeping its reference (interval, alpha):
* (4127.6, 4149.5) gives 4149.01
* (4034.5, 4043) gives 4035.01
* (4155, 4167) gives 4166.24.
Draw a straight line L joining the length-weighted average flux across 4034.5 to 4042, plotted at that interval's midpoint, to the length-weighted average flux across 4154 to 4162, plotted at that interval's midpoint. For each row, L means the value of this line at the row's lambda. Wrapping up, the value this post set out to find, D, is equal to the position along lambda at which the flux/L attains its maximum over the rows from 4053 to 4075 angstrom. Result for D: 4072.34 angstrom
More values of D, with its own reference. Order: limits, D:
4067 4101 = 4089.26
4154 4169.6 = 4159.53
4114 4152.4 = 4115.71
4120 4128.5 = 4126.14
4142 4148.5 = 4148.05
